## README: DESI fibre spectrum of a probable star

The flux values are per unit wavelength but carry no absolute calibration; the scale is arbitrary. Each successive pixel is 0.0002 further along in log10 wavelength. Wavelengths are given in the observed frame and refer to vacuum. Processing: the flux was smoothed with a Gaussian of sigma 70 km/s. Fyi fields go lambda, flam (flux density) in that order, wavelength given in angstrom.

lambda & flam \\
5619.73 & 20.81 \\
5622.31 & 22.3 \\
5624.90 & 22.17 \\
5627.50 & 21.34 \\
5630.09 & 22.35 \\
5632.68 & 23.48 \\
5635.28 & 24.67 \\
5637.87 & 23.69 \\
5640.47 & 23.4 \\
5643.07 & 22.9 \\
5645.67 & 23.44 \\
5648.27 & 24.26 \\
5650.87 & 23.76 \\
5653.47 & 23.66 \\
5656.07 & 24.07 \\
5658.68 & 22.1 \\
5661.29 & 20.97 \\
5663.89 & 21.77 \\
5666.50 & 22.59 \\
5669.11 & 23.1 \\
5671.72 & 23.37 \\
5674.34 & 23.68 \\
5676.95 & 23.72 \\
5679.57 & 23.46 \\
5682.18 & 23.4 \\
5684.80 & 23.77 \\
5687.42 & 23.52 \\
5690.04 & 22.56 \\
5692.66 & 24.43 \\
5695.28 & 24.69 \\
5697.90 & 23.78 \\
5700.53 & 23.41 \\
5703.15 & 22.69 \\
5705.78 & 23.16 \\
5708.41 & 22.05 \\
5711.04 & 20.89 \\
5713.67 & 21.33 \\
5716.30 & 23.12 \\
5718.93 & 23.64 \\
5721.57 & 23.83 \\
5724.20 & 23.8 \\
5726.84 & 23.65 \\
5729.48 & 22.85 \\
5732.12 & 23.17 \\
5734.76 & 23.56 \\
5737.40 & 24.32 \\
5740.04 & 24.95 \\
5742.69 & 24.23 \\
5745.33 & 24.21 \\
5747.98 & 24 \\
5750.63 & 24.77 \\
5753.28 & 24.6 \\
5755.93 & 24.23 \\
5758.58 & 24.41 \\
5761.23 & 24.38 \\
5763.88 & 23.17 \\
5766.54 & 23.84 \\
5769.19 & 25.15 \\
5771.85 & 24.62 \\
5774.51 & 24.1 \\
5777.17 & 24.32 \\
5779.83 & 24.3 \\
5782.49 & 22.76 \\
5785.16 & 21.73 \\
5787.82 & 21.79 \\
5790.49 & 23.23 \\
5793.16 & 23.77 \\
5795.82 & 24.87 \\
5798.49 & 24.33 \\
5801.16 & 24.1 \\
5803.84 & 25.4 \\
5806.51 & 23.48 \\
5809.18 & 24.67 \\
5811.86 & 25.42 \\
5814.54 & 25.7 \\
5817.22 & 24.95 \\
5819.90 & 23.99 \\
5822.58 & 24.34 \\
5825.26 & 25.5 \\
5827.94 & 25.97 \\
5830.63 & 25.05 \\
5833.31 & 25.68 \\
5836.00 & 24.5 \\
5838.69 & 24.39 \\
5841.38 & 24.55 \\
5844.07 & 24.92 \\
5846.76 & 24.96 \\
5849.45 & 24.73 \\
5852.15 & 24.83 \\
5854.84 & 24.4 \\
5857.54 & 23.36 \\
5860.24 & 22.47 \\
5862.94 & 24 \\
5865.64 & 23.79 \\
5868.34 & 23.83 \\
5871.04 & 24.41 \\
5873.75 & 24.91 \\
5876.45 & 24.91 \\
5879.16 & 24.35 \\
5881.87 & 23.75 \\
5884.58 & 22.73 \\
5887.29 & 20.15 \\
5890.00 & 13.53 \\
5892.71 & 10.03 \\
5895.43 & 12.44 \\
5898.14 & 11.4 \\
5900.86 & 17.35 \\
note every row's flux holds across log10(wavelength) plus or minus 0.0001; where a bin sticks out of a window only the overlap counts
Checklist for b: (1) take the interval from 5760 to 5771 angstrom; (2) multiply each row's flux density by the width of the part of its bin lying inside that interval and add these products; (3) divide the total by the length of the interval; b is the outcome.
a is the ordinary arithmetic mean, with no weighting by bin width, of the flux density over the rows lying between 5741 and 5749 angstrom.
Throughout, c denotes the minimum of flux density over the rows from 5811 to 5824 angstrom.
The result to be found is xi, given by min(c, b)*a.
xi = 579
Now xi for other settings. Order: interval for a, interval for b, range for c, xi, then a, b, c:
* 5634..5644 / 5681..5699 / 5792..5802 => 562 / 23.7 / 23.7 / 23.77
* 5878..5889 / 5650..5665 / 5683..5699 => 513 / 22.7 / 22.7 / 22.56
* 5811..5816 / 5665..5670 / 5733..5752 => 582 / 25.6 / 22.8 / 23.56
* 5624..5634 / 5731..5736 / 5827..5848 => 522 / 22.3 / 23.4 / 24.39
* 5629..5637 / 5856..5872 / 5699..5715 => 491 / 23.5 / 23.6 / 20.89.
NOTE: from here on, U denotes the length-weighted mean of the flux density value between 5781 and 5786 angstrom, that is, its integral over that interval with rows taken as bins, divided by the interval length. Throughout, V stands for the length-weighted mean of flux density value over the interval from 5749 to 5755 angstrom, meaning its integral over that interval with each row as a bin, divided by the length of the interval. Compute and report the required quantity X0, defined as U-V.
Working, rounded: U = 22.3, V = 24.6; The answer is -2.3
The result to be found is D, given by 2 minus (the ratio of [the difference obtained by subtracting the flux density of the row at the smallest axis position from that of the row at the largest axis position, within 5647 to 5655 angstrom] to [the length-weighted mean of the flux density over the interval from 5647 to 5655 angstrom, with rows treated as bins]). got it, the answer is 2.03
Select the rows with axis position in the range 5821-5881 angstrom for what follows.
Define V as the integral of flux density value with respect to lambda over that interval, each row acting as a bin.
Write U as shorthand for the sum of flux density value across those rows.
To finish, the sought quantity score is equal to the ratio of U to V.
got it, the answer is 0.367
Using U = 540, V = 1472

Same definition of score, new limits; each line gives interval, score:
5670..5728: 0.379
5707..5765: 0.379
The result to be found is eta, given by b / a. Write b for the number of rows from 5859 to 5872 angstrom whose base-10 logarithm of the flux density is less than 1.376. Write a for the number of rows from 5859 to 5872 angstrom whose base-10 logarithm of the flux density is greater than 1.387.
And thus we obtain 1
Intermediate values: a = 1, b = 1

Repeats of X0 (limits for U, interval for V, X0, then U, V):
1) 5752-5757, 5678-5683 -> 1.0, 24.4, 23.5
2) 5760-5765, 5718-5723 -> 0.1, 23.8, 23.7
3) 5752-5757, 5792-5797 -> 0.1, 24.4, 24.4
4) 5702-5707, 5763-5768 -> -0.7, 22.9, 23.6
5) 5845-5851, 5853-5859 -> 0.9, 24.8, 23.9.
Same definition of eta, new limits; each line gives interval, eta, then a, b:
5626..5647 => 7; 1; 7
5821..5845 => 0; 8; 0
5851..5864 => 1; 2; 2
